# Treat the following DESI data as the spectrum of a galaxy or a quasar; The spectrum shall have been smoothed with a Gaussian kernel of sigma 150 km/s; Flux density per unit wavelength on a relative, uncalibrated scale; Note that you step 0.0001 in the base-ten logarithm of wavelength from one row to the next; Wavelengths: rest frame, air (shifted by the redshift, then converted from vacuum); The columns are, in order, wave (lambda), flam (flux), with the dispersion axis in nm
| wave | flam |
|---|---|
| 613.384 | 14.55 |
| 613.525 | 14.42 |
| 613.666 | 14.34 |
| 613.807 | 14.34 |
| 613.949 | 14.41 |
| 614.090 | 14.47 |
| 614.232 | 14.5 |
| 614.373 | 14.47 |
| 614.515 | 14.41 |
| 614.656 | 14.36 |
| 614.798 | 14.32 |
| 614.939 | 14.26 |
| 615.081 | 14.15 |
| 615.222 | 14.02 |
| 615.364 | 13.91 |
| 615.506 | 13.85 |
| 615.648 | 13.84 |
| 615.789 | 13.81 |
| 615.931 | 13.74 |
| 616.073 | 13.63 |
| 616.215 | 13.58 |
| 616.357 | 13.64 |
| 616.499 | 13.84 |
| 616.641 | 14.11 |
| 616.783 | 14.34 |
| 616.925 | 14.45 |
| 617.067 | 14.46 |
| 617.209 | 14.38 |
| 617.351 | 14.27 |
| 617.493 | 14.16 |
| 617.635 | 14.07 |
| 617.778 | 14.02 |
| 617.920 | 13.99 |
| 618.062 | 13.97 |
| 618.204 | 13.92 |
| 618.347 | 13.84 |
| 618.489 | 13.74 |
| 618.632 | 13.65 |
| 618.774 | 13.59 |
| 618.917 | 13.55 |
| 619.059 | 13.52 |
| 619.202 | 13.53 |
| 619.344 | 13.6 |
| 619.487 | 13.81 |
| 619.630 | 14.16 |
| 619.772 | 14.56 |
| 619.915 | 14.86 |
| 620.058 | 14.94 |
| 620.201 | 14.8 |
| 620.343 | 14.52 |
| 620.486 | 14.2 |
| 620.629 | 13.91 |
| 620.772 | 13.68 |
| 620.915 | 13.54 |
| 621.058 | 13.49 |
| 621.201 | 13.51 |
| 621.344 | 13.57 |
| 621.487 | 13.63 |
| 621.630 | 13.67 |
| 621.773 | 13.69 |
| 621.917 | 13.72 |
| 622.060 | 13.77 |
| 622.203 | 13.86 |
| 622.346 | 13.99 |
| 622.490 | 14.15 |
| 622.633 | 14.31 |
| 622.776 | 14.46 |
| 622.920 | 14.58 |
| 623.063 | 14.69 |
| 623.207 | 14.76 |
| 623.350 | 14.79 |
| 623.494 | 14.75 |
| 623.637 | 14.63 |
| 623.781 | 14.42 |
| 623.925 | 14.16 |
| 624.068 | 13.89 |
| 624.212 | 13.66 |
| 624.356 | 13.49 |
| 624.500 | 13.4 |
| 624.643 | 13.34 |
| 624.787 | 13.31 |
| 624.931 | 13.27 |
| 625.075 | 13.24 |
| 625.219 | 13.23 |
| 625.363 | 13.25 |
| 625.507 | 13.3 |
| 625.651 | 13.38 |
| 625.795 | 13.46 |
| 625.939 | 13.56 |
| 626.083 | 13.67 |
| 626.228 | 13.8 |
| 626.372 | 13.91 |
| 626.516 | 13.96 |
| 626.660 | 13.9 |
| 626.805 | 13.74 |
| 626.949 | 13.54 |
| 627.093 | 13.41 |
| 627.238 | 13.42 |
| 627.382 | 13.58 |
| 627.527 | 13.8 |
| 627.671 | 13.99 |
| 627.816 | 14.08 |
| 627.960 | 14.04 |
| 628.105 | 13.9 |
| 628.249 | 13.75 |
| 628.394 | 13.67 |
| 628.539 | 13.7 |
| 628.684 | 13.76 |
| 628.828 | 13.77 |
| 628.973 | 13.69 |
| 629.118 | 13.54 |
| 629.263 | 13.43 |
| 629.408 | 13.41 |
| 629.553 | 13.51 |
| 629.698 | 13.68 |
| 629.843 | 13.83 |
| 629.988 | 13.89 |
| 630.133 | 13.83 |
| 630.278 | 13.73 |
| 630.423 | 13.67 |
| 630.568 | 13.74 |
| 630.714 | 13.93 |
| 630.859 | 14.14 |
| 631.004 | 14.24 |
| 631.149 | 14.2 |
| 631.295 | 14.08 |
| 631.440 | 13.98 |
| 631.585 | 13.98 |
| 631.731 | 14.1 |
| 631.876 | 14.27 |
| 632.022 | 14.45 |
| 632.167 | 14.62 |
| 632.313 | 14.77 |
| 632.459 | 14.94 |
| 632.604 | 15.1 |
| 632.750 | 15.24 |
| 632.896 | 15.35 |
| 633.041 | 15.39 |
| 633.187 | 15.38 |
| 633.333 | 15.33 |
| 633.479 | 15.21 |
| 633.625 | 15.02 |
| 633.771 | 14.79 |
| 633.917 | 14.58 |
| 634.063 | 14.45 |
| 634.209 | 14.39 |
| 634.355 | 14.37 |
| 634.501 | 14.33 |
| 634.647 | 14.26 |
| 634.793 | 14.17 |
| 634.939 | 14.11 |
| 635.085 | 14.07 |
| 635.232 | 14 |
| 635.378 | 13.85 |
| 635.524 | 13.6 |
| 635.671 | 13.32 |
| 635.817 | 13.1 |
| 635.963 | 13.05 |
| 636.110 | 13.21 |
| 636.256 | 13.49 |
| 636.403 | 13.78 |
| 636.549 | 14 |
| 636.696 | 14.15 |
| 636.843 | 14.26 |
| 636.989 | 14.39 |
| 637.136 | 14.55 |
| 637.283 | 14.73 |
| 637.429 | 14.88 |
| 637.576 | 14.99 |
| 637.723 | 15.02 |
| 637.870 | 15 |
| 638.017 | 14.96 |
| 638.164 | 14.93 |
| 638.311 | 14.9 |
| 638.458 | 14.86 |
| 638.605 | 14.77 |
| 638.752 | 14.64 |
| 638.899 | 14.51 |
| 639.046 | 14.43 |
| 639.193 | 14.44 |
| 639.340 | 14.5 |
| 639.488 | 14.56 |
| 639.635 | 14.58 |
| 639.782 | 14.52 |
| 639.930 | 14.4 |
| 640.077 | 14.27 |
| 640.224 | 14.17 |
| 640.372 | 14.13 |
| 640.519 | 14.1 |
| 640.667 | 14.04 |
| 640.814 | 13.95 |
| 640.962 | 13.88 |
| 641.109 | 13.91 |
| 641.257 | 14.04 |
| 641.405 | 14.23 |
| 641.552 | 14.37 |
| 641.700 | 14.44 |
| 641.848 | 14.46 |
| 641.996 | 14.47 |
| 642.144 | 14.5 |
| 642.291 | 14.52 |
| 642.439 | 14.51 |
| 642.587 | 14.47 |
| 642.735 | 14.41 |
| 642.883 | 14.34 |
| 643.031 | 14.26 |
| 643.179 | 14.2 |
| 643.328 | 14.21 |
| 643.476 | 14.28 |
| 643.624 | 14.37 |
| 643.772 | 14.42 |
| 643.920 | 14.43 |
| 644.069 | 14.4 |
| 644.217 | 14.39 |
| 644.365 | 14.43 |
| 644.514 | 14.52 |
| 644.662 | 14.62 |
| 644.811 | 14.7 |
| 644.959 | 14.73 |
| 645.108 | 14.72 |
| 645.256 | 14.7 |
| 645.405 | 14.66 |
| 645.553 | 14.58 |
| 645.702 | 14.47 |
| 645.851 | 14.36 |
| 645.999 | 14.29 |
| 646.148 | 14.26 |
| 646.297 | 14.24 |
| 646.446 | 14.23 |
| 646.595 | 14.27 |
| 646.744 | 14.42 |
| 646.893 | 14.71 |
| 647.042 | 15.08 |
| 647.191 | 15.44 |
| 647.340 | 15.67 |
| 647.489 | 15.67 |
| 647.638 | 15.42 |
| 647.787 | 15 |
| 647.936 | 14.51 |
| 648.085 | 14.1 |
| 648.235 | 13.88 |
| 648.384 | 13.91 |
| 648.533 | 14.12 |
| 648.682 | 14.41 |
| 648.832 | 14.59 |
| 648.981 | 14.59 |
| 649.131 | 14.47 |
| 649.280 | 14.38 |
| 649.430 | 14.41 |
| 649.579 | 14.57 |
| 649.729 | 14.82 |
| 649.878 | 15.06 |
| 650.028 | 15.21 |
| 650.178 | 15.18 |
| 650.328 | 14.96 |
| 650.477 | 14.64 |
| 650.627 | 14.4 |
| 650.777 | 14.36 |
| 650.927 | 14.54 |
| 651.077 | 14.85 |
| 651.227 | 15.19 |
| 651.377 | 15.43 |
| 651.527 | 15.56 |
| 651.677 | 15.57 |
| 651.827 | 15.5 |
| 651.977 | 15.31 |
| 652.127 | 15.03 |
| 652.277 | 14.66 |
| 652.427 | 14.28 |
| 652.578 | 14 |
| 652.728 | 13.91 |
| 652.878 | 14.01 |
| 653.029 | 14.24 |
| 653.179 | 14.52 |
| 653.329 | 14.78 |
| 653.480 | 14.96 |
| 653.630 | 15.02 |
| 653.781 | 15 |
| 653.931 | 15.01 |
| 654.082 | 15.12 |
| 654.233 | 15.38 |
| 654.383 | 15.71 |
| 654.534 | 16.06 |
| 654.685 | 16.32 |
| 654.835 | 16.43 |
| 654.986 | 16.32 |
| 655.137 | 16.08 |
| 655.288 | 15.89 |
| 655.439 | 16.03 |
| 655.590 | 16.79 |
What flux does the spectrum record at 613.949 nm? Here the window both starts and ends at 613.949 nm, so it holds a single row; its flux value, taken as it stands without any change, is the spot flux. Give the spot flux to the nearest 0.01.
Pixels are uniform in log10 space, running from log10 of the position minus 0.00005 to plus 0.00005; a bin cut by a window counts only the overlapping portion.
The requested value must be 14.41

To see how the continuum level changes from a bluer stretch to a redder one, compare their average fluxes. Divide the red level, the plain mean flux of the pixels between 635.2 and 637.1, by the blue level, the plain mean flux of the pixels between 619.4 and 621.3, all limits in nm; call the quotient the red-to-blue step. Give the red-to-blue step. 0.97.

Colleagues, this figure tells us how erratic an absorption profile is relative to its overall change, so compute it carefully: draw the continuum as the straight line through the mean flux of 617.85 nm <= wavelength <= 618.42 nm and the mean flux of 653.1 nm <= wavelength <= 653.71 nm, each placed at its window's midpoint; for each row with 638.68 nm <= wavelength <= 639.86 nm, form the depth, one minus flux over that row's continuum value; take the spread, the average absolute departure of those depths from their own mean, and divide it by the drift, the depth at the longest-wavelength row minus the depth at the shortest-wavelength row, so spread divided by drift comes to 0.36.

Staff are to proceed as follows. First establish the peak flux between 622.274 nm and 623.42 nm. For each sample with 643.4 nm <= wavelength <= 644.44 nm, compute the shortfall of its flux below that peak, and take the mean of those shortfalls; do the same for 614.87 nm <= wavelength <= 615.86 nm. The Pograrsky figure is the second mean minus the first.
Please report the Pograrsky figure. 0.41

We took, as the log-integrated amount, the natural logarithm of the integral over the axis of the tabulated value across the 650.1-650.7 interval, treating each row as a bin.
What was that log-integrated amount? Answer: 2.18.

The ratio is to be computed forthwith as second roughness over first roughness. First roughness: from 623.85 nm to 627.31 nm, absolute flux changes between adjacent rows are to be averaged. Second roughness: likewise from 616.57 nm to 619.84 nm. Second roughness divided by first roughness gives 1.1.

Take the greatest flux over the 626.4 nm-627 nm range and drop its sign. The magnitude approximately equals 14.0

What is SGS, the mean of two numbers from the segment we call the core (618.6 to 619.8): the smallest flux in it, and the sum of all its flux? 68.7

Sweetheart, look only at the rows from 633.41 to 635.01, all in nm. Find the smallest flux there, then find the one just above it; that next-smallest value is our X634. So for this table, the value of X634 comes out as 14.17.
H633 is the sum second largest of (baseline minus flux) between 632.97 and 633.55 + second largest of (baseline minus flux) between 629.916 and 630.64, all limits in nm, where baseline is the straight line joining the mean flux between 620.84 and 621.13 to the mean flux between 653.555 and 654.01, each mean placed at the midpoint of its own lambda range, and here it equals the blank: -1.04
